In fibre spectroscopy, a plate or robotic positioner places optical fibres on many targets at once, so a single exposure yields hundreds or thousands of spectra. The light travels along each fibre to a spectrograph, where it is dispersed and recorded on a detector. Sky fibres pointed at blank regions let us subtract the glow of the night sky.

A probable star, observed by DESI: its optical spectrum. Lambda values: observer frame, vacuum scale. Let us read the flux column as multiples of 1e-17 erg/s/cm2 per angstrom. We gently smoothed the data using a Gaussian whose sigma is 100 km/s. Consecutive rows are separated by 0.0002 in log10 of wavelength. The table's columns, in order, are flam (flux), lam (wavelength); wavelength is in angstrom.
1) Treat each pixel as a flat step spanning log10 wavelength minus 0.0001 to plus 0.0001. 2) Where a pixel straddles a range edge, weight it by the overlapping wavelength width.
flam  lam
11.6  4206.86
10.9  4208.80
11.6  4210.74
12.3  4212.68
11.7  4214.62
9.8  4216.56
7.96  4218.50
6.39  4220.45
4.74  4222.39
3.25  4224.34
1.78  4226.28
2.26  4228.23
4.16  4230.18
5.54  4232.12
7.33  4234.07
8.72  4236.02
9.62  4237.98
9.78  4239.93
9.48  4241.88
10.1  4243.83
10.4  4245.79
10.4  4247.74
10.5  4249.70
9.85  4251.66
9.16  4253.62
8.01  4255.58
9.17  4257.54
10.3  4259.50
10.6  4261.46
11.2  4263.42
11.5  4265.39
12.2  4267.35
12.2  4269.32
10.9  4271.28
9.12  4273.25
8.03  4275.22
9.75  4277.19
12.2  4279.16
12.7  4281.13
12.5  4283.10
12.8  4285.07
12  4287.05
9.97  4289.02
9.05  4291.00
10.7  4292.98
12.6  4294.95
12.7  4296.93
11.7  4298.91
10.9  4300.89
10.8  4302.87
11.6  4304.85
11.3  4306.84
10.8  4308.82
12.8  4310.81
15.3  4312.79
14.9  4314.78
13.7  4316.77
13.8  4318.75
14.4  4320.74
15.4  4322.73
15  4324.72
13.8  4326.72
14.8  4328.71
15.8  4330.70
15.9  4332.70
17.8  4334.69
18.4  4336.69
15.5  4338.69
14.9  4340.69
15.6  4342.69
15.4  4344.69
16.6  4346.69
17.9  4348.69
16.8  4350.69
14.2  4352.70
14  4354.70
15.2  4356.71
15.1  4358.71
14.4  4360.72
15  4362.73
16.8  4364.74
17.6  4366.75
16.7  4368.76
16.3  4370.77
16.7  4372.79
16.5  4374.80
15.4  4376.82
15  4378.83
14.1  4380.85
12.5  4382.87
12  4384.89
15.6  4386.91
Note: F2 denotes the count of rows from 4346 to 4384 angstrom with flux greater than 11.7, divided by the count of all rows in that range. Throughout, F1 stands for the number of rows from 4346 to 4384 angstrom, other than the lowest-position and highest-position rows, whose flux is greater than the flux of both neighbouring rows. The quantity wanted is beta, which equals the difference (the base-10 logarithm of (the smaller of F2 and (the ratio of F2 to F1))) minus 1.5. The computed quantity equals -2.10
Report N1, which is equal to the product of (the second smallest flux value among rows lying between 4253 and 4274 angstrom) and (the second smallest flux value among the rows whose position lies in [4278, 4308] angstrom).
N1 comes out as 91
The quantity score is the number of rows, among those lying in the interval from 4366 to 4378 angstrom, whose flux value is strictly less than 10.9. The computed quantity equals 0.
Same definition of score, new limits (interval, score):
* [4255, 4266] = 4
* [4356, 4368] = 0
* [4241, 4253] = 6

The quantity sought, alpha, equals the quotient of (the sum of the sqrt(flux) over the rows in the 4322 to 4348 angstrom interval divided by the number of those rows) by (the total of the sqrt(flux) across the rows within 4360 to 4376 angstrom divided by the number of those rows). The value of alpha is 1.0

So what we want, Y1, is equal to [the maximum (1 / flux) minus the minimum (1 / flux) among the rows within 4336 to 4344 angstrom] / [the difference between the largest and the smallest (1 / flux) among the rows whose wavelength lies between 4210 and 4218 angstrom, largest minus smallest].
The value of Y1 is 0.6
